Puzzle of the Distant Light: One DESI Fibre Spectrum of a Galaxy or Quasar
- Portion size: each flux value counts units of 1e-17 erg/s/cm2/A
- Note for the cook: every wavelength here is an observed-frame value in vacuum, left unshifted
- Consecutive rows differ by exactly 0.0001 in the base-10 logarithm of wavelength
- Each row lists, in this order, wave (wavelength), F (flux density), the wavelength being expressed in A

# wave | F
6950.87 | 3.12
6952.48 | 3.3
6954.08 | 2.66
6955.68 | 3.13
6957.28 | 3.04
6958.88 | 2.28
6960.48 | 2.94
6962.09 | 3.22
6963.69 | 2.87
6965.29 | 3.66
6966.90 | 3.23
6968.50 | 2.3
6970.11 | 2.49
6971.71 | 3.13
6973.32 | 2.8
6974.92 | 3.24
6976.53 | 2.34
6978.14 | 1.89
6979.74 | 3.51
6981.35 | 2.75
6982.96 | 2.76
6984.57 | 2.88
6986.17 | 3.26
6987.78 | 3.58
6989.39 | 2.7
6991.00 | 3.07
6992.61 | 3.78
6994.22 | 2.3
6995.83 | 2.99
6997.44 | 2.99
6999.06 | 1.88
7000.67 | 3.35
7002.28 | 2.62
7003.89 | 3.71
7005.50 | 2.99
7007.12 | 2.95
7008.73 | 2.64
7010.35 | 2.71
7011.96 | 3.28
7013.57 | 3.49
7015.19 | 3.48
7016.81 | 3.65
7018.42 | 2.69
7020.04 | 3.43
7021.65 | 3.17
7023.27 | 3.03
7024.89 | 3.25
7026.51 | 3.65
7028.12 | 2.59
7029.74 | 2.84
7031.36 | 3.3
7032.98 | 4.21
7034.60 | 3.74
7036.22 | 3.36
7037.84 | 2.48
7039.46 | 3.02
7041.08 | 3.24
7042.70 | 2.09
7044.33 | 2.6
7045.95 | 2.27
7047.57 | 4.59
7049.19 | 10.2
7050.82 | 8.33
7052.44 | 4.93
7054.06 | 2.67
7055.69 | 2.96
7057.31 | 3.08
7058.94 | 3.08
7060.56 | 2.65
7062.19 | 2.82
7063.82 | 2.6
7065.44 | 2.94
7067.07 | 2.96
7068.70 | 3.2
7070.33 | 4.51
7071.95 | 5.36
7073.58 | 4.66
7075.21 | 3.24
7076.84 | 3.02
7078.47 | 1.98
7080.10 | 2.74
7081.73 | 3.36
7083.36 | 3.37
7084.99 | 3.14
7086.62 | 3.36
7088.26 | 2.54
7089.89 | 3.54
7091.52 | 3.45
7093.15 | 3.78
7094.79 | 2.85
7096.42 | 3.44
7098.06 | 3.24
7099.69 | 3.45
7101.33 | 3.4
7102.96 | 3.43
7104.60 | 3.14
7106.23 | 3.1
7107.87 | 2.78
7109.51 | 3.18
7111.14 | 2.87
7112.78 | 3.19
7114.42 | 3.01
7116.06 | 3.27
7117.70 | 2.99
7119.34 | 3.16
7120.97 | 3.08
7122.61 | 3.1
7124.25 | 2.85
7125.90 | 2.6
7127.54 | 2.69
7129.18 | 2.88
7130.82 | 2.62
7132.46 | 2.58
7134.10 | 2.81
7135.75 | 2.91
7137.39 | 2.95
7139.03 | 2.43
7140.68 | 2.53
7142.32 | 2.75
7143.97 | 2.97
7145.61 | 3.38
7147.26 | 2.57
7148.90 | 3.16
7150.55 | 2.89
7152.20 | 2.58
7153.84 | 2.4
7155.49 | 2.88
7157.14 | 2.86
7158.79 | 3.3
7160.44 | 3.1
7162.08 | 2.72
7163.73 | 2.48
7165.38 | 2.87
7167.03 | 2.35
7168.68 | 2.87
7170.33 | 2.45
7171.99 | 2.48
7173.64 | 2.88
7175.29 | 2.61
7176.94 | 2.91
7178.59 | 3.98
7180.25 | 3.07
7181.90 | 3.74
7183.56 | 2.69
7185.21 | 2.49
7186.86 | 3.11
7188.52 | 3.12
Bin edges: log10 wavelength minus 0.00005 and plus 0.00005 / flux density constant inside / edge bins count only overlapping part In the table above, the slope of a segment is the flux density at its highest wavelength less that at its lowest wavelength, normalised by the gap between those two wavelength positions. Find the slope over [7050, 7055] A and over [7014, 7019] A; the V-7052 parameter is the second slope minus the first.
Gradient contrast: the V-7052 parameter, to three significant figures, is 1.50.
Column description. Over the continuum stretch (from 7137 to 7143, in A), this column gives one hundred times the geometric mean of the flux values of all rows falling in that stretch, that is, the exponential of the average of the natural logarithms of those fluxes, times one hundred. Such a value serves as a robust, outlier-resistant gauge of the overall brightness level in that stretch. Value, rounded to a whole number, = 266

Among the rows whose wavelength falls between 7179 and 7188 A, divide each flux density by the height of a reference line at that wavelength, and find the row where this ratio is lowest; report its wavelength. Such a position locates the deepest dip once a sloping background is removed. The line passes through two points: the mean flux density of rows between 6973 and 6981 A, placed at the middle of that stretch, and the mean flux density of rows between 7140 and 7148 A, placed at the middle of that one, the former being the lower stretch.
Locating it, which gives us 7185.21 A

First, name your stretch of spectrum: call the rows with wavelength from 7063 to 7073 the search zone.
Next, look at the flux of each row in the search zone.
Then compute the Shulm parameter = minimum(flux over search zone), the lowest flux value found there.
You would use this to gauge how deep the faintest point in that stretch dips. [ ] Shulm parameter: 2.6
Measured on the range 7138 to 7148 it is 2.43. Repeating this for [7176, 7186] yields 2.49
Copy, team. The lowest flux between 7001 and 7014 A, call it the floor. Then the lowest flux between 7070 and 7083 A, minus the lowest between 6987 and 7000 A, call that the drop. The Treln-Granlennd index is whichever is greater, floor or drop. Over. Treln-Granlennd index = 2.6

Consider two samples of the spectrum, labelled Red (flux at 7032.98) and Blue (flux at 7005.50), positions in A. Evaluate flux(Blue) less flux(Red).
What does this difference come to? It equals -1.2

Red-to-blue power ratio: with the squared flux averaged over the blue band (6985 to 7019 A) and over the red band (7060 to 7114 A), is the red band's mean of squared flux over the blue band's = 1.15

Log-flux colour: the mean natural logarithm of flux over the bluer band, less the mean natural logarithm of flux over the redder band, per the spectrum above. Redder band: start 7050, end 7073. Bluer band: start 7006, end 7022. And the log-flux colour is -0.11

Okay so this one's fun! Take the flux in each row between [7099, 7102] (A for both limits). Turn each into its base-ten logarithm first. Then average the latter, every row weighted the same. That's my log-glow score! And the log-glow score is 0.53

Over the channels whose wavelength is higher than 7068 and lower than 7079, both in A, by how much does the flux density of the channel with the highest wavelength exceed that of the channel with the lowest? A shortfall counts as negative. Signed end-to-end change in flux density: -1.2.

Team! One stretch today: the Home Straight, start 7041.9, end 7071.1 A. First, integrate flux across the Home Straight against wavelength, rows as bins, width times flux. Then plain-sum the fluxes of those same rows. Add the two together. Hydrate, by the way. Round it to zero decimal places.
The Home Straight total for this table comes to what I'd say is 180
